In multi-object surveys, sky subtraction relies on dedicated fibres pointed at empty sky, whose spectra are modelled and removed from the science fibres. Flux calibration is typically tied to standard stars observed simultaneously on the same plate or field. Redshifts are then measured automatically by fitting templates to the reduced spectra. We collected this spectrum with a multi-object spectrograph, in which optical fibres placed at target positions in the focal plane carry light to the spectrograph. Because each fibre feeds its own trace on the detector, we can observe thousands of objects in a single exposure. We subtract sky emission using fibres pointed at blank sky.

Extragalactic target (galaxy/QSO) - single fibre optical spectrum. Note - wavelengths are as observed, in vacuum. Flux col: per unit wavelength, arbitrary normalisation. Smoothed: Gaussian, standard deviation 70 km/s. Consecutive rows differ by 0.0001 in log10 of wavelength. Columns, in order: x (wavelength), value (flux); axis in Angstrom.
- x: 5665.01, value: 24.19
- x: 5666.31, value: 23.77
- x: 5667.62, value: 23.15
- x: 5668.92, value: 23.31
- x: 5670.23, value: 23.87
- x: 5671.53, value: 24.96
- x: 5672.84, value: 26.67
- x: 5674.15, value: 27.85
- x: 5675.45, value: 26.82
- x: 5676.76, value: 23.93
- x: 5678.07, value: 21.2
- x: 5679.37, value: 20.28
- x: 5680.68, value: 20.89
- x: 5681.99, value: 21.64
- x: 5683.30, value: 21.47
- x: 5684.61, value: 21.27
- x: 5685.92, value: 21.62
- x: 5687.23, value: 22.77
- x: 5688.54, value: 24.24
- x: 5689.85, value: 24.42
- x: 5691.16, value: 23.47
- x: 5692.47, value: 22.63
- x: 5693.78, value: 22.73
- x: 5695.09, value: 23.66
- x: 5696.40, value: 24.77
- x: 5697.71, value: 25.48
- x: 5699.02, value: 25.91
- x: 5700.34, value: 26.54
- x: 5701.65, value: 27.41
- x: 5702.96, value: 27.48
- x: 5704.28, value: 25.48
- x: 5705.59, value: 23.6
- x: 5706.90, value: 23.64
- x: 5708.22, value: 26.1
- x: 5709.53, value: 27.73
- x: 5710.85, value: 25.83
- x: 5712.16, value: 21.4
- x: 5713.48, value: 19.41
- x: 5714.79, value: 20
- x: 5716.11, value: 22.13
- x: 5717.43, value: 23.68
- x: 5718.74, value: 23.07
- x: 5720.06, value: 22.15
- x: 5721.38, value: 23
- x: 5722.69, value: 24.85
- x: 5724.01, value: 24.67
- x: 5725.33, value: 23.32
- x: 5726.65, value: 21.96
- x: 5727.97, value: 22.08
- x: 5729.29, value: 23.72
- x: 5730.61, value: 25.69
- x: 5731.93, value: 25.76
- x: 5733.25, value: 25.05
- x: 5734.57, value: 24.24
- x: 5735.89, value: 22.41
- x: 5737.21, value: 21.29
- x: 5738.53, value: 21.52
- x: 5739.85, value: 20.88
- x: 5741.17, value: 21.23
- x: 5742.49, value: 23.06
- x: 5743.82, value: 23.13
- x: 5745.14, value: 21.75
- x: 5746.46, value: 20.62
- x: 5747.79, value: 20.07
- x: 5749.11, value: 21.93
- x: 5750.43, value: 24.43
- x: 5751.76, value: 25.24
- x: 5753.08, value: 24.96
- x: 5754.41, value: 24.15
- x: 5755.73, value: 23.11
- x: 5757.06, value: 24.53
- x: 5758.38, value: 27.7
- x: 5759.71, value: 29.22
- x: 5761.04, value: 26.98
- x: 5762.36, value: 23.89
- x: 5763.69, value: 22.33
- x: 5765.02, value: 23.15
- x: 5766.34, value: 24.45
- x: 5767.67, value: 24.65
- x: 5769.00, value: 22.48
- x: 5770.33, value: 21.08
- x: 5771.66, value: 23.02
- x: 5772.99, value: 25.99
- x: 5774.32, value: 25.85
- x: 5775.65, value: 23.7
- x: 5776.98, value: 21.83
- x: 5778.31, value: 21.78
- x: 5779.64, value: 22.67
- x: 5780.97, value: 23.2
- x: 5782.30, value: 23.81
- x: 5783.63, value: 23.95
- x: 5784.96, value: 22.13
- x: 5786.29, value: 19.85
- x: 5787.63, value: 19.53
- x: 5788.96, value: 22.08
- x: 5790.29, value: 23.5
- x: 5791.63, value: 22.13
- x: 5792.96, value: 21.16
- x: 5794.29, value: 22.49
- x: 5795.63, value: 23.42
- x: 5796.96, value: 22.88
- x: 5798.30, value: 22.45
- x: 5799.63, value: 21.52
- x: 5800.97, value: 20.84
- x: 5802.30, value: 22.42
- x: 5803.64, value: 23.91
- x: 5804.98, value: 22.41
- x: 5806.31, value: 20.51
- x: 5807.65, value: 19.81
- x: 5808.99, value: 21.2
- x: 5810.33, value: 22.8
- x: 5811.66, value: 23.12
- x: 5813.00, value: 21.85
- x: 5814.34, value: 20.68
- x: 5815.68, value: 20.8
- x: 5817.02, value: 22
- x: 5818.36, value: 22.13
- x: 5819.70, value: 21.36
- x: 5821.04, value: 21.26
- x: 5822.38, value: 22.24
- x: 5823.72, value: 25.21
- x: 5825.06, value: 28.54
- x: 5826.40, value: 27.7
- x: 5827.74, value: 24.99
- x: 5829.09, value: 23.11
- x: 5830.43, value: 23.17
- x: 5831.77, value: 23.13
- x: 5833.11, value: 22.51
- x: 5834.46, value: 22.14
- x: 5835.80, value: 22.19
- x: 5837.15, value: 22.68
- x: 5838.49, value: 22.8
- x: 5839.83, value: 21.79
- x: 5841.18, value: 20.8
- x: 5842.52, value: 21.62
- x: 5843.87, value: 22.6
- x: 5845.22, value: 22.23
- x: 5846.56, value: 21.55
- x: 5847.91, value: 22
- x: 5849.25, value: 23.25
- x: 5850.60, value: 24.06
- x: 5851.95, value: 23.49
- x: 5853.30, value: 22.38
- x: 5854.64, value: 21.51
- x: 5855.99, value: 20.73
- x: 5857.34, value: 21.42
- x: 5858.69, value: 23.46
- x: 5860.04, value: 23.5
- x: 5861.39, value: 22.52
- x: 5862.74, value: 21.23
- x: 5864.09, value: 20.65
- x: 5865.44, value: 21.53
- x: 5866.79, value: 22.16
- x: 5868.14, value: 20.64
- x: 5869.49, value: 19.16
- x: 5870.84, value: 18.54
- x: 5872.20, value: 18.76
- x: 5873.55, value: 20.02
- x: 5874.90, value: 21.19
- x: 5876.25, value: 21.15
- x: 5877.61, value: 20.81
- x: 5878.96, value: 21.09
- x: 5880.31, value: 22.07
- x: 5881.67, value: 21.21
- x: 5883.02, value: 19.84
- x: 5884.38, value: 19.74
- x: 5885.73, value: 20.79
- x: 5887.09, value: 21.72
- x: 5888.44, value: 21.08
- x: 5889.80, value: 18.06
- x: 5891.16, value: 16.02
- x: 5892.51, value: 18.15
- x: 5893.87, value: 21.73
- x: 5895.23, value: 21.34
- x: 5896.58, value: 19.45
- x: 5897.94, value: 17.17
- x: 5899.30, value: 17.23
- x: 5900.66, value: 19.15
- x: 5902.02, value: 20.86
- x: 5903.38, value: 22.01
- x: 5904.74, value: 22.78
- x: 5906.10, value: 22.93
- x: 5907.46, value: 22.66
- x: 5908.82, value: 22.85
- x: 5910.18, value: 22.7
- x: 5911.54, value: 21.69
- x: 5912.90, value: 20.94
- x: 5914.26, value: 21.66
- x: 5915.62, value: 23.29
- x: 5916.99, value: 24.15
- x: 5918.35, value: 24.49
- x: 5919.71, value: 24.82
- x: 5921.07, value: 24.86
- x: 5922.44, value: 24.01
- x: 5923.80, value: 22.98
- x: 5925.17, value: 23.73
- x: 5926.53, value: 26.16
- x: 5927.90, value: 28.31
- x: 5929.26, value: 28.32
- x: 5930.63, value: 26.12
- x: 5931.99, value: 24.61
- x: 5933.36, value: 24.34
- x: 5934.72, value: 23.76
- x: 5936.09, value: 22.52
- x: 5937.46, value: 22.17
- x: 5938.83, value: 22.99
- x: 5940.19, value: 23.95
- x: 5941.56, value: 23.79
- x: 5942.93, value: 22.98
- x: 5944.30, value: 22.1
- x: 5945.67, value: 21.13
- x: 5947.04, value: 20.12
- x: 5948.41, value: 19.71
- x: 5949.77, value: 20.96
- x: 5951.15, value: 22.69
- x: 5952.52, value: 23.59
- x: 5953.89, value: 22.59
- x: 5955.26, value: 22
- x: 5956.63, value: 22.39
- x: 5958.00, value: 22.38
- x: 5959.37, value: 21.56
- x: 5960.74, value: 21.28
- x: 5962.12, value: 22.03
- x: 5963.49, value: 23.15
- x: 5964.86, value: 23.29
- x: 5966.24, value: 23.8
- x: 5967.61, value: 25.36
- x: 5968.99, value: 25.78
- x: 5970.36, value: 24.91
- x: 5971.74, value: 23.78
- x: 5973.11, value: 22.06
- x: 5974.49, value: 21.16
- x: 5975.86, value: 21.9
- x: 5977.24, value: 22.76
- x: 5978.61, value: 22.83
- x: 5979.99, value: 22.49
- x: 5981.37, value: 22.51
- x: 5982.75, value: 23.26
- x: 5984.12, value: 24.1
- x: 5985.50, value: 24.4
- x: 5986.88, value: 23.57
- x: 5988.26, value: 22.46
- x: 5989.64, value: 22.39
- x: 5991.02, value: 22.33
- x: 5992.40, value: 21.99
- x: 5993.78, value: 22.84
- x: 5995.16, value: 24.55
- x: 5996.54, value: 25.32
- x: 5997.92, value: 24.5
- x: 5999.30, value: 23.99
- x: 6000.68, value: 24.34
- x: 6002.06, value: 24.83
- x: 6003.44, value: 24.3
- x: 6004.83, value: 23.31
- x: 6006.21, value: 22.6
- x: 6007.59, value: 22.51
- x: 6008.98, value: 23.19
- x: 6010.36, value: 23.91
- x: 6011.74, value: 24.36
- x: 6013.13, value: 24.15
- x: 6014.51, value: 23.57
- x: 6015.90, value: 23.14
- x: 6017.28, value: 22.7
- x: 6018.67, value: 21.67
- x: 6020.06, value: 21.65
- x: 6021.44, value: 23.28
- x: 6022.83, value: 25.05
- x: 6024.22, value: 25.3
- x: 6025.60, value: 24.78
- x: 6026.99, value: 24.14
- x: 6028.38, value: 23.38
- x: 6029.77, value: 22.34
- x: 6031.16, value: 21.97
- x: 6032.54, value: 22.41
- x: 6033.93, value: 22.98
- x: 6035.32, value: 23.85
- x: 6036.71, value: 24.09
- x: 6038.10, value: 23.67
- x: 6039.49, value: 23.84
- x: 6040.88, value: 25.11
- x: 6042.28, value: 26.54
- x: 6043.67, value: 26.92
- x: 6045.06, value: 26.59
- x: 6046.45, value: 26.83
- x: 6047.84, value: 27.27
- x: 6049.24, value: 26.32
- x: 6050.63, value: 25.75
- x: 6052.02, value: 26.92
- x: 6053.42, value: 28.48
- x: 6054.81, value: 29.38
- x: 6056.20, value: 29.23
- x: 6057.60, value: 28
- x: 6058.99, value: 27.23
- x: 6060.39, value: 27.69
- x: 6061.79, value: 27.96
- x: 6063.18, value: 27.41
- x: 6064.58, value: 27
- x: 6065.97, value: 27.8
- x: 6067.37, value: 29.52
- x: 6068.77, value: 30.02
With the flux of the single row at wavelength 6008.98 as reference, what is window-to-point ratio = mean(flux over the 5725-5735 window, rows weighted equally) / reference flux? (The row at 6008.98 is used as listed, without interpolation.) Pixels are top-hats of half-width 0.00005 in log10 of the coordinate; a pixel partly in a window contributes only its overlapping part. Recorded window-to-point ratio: 1.03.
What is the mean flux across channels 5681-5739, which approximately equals 23.7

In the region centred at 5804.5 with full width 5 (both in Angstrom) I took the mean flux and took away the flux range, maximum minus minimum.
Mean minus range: 18.9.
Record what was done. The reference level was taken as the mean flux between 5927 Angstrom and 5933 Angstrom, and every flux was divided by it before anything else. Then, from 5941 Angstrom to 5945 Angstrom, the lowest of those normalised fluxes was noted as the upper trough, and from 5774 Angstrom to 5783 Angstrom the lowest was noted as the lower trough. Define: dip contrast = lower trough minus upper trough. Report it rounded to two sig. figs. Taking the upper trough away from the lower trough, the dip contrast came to -0.012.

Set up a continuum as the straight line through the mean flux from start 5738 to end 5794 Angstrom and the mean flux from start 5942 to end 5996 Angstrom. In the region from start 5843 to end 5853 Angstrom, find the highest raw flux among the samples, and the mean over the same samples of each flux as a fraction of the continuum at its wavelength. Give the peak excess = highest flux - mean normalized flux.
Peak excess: 23.1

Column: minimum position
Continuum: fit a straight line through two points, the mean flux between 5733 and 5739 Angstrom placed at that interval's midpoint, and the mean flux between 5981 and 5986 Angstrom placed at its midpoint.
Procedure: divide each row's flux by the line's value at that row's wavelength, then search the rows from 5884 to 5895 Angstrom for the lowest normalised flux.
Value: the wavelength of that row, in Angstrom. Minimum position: 5891.16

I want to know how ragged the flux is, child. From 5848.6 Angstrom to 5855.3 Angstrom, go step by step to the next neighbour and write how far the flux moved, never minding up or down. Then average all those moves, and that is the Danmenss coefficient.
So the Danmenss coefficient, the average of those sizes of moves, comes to 0.84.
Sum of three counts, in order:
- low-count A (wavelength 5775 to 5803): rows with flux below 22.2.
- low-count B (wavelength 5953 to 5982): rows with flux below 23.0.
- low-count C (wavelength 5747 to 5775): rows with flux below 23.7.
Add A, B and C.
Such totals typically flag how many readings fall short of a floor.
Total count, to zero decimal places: 32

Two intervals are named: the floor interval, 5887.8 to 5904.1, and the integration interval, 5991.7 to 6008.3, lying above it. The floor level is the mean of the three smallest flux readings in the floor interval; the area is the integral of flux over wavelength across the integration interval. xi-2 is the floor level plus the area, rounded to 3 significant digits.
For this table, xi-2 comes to 411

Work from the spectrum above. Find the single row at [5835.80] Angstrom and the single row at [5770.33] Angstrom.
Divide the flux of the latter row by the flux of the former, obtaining 0.95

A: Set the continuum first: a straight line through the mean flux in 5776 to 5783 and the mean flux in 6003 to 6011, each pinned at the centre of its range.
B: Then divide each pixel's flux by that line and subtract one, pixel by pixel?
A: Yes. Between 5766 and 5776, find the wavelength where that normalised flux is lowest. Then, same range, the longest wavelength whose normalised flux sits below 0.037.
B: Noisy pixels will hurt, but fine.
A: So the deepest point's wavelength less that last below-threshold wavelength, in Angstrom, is -1.3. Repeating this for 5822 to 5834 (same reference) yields -10.7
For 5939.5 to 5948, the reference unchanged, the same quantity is 0.0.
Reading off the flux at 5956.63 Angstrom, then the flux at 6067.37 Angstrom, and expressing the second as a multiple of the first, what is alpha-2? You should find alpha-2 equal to 1.32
